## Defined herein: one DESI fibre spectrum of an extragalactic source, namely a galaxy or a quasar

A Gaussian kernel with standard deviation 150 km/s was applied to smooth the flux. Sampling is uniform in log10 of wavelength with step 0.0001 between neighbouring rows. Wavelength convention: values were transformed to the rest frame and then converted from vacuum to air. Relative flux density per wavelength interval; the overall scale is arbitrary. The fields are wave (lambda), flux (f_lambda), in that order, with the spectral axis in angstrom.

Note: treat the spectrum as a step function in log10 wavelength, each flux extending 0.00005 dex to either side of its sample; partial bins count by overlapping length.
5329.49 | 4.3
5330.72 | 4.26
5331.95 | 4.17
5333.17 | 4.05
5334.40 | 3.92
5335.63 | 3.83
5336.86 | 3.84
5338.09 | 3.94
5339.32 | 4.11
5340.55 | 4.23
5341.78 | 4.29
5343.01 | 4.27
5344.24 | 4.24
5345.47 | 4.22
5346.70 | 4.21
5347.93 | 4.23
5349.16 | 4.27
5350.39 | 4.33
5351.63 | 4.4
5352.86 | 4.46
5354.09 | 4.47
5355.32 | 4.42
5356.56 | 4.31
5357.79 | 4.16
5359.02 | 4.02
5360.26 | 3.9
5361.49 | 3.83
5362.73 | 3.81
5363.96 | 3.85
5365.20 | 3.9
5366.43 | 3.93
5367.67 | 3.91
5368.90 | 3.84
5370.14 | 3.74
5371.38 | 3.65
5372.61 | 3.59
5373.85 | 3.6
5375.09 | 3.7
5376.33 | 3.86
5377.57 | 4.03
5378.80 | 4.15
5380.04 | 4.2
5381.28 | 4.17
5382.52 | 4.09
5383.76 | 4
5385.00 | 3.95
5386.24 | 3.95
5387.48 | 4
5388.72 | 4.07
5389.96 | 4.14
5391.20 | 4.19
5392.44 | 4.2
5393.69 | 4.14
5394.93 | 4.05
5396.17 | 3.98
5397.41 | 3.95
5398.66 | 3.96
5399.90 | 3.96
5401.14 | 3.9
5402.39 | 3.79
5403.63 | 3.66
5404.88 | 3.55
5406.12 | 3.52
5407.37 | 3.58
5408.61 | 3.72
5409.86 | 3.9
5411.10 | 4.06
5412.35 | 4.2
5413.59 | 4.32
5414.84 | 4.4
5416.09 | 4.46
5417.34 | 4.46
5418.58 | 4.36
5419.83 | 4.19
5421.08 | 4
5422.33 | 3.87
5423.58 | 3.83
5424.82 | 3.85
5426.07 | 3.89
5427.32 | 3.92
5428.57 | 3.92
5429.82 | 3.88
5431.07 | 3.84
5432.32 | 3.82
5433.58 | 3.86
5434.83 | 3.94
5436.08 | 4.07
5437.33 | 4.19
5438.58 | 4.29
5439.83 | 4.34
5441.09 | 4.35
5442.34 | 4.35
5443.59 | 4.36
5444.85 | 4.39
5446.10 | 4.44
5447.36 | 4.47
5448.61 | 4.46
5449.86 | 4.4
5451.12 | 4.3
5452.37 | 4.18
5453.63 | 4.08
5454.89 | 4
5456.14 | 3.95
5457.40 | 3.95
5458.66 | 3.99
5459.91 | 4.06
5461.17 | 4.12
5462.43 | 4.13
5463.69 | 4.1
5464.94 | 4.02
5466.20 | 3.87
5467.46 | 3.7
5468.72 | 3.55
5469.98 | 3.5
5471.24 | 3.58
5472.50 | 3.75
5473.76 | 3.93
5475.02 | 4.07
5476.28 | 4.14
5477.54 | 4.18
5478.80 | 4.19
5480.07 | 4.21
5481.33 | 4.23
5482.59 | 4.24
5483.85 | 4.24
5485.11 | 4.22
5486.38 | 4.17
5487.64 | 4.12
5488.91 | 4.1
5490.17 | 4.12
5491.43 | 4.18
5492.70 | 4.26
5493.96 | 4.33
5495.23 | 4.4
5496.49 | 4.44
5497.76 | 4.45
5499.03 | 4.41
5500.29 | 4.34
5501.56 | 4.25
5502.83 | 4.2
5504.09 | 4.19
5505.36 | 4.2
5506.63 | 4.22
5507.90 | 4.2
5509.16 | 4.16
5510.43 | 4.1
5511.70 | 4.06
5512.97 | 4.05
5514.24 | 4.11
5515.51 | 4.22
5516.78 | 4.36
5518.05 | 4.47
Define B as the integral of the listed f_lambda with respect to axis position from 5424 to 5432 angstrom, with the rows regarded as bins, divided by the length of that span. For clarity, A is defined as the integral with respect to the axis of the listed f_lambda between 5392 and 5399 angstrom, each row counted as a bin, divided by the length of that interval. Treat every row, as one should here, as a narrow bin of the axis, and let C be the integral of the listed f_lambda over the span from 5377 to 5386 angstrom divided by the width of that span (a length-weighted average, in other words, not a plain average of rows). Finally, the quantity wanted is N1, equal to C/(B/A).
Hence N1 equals 4.25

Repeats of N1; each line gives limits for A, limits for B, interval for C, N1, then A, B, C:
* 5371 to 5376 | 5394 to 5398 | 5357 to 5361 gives 3.67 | 3.65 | 4.01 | 4.04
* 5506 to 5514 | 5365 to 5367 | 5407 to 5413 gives 4.12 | 4.13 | 3.93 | 3.91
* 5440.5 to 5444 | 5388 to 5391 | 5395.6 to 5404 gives 4.12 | 4.36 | 4.12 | 3.89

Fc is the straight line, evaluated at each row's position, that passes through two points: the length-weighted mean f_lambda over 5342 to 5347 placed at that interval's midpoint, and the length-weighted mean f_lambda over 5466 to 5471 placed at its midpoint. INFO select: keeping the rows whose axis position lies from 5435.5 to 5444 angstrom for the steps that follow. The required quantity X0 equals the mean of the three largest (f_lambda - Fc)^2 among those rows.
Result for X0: 0.35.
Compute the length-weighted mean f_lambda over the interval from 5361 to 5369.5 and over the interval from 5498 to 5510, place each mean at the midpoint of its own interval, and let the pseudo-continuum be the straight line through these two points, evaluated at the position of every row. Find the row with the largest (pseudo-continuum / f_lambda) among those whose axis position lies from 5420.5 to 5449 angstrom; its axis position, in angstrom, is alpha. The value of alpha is 5432.32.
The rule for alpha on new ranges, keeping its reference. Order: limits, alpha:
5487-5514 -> 5512.97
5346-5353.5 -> 5346.70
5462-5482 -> 5469.98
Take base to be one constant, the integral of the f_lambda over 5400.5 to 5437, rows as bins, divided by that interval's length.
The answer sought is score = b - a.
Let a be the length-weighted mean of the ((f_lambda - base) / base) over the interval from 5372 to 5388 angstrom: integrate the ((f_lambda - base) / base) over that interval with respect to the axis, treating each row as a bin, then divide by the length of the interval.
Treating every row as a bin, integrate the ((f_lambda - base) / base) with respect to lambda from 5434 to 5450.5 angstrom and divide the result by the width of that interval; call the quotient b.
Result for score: 0.09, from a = 0.00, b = 0.09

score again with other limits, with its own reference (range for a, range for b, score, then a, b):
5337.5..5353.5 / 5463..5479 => -0.09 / 0.07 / -0.02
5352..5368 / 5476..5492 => 0.02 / 0.03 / 0.06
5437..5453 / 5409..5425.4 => -0.05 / 0.10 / 0.05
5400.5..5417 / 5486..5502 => 0.09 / -0.01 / 0.08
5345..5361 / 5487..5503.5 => 0.00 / 0.08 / 0.08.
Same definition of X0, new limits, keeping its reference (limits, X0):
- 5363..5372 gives 0.15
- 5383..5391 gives 0.01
